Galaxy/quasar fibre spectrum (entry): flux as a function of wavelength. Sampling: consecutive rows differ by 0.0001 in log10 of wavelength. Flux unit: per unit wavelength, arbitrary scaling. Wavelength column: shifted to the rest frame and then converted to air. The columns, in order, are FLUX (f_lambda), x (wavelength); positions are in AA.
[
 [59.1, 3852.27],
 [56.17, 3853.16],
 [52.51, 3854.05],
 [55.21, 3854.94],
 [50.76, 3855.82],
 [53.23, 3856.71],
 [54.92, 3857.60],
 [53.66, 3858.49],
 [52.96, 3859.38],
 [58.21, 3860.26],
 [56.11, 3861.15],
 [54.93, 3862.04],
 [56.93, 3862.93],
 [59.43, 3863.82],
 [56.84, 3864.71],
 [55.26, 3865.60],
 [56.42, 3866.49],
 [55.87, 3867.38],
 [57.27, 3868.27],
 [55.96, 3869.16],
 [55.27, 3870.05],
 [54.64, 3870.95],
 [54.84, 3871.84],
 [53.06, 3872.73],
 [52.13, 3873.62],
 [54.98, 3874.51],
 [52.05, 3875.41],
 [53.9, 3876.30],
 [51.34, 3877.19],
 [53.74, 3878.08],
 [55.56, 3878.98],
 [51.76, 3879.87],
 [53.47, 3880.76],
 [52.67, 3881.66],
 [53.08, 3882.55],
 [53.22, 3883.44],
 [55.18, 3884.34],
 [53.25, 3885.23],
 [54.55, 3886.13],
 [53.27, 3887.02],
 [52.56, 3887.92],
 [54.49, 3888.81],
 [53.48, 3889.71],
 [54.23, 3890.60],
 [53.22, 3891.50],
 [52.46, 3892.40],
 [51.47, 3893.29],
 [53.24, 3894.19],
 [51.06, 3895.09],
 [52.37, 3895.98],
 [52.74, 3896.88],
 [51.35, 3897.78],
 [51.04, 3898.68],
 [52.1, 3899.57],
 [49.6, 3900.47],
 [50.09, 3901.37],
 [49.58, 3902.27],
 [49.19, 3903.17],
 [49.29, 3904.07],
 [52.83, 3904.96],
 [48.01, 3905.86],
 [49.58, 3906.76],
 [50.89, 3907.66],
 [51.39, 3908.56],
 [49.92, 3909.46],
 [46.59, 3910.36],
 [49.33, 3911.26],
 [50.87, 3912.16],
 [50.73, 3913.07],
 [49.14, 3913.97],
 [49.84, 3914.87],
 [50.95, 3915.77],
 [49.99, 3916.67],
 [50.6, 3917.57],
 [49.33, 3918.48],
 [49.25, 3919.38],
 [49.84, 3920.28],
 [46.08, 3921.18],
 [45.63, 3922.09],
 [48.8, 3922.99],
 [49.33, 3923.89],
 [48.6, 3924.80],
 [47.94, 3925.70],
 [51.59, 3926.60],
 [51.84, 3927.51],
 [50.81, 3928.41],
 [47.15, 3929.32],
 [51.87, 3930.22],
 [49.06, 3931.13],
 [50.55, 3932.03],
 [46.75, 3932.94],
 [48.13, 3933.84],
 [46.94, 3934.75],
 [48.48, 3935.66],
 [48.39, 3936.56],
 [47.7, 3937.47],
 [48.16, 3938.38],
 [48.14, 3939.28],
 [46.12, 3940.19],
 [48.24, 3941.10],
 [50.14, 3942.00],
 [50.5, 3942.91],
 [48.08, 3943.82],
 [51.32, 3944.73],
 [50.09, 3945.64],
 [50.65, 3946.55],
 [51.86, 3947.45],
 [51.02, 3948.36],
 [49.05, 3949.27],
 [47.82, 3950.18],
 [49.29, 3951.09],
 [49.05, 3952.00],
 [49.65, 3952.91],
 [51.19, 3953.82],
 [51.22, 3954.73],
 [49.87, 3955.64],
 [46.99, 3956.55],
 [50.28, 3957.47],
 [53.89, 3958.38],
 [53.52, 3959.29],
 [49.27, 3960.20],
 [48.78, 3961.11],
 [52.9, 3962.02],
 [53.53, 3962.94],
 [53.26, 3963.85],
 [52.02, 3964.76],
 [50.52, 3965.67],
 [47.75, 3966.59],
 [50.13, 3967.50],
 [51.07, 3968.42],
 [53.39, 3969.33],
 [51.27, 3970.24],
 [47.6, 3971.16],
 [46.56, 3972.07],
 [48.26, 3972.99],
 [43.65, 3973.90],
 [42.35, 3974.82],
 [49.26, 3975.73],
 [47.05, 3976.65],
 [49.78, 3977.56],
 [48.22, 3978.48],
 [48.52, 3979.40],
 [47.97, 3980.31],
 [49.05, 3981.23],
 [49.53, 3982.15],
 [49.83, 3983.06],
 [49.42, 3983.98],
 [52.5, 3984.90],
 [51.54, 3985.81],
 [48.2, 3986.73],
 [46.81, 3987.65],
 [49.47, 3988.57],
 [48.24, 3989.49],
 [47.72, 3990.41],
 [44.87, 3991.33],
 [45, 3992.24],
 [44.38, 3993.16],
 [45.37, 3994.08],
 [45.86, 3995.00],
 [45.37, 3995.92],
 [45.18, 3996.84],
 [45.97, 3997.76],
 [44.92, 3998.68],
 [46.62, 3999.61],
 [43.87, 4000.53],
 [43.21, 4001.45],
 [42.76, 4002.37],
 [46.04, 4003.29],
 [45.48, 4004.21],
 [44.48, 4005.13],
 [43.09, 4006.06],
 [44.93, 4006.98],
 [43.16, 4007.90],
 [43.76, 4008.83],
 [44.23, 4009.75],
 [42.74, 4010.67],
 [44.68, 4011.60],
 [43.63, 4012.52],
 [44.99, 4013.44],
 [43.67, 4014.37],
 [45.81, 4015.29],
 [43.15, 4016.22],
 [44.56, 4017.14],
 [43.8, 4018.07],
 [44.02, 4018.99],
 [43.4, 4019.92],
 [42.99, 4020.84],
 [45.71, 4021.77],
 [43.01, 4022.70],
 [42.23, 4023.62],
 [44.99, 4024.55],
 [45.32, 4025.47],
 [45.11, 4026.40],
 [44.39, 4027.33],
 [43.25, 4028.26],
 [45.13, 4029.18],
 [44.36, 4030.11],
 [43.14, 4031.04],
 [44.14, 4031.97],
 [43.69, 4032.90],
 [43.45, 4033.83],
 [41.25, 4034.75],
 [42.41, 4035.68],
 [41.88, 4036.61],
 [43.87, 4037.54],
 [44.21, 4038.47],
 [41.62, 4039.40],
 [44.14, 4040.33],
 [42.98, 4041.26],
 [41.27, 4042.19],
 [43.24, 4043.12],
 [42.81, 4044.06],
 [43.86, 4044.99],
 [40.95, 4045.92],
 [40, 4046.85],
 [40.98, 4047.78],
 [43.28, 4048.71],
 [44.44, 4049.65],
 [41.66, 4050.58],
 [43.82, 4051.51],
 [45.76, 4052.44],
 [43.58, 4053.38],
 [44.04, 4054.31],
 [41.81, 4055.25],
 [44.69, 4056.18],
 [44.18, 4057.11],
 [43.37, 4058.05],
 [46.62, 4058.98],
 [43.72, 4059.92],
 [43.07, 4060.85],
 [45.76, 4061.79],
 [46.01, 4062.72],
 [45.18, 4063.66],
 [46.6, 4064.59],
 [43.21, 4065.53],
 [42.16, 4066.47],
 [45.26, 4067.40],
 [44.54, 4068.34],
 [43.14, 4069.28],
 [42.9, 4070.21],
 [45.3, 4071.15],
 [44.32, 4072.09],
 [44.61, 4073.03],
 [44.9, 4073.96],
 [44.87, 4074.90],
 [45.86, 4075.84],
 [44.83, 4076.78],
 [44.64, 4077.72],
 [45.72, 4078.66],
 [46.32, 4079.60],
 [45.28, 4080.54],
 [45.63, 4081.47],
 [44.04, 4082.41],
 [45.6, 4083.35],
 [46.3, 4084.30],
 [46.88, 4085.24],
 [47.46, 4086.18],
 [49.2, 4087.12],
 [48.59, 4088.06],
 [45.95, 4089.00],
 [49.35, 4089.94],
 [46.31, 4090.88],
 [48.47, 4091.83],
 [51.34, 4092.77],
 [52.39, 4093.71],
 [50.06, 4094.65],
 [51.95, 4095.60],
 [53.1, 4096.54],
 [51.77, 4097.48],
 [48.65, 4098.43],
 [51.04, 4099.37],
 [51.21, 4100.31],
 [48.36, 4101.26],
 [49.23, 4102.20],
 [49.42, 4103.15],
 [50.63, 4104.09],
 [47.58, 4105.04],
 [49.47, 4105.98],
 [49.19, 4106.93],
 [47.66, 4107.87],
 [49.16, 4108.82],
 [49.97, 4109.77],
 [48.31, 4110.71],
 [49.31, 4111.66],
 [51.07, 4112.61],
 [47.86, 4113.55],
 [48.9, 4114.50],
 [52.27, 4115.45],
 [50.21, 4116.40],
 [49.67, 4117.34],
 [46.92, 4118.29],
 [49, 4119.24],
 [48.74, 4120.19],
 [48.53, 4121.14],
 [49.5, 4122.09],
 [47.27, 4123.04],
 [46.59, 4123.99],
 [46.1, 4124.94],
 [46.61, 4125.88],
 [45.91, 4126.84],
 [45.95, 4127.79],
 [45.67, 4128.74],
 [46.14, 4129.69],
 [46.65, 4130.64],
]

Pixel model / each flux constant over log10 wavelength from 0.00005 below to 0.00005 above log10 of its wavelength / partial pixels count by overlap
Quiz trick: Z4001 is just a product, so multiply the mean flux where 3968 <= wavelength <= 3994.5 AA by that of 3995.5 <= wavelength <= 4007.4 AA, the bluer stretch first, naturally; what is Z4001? 2156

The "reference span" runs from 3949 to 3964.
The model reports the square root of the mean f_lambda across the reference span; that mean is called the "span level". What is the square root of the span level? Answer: 7.11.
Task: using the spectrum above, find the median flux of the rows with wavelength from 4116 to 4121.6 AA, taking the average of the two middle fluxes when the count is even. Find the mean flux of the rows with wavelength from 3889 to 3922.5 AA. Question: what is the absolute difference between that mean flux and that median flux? 1.6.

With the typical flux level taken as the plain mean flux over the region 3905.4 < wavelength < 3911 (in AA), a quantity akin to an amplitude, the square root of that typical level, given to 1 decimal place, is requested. 7.0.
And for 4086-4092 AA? 6.9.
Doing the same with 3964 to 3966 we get 7.2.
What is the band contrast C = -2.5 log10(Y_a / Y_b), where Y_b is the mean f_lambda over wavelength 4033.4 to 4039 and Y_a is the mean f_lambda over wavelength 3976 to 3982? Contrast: -0.13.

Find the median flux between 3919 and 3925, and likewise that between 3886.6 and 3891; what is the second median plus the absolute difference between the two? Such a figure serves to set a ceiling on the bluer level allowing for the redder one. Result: 58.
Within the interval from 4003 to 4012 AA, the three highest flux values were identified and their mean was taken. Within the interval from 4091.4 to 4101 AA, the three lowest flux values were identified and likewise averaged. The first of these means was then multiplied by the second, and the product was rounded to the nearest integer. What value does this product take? 2231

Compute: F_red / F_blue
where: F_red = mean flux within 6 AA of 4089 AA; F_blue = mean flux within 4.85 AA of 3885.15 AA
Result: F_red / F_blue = 0.902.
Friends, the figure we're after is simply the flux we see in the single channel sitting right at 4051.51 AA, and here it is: 43.82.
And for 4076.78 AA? 44.83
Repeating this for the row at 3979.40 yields 48.52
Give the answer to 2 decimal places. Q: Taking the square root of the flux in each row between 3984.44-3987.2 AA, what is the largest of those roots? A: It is 7.25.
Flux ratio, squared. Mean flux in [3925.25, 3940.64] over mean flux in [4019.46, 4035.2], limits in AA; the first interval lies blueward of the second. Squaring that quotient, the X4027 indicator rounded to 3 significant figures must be 1.24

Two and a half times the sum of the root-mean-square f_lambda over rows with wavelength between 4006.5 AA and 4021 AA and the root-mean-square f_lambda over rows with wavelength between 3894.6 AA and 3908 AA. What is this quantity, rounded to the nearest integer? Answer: 237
